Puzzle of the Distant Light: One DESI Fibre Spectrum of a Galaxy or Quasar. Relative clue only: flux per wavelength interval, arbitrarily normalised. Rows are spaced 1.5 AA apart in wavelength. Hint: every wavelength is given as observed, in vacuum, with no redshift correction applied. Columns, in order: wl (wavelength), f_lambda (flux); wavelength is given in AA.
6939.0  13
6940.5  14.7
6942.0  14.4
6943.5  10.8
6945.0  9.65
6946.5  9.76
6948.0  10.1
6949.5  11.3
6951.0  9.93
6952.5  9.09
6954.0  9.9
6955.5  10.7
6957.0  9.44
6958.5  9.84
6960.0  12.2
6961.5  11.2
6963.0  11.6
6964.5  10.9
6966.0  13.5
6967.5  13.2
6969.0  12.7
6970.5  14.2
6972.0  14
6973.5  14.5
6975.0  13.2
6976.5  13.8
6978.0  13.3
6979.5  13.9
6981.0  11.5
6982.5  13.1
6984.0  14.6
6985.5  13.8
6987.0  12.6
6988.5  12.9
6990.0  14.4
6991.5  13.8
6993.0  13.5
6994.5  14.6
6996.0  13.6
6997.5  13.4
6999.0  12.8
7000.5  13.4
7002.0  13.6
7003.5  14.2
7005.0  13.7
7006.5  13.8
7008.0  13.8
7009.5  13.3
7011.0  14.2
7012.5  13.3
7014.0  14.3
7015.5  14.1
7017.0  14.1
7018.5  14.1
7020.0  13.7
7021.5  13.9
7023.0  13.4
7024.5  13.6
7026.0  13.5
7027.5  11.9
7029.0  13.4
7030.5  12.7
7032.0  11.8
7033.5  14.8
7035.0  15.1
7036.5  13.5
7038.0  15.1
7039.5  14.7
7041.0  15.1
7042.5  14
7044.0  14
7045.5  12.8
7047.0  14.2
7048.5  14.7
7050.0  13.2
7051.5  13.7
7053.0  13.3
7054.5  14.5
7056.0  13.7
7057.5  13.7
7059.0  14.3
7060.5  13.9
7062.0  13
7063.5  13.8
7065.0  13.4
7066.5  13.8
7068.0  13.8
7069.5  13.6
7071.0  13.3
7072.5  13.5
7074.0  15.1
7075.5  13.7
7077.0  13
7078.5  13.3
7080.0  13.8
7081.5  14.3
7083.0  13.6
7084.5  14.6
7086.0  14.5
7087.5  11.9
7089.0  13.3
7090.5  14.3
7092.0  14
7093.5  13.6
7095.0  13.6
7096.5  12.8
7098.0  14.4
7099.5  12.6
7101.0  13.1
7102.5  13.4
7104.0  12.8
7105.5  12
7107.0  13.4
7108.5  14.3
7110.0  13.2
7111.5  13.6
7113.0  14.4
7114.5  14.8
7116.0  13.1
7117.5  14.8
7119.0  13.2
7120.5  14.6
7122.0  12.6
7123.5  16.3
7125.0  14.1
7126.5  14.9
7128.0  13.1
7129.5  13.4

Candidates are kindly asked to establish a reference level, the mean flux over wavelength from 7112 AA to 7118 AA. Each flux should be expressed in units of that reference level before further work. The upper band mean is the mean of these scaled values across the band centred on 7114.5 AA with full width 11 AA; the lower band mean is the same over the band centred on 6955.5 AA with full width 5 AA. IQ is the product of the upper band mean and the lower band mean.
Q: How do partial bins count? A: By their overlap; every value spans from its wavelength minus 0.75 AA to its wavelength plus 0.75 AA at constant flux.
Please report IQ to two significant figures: 0.68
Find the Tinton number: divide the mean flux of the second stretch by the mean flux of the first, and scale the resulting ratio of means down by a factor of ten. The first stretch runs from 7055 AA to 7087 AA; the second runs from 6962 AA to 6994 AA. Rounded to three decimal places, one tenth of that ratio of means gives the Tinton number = 0.096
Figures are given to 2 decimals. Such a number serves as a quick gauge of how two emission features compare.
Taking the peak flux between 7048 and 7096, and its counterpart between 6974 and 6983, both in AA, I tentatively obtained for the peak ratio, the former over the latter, 1.09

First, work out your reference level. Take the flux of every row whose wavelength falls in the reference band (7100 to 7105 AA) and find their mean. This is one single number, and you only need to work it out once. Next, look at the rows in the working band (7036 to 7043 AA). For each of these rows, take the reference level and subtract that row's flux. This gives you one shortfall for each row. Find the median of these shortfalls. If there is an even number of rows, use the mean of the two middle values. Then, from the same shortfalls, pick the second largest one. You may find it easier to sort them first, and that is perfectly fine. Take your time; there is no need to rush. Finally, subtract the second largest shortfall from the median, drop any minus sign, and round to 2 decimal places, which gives 0.70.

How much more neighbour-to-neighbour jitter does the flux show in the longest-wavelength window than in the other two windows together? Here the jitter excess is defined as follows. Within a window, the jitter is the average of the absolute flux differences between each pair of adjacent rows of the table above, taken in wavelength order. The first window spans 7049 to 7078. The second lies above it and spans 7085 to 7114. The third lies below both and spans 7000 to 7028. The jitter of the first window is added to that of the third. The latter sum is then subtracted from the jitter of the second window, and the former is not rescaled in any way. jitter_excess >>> -0.11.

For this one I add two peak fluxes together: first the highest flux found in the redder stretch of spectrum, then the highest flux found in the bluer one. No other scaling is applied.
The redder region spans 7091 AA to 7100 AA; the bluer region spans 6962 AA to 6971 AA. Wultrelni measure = 28.6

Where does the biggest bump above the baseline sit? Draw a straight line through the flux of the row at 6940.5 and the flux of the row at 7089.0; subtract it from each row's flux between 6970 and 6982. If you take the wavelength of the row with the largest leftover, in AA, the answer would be 6973.5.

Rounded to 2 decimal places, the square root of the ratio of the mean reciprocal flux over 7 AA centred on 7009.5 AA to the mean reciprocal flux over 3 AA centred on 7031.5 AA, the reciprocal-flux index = 0.95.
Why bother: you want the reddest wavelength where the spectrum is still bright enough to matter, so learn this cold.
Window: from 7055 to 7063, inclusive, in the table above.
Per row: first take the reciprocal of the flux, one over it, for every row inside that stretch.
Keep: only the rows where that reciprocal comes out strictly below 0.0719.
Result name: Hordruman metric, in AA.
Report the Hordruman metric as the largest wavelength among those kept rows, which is 7059.0 AA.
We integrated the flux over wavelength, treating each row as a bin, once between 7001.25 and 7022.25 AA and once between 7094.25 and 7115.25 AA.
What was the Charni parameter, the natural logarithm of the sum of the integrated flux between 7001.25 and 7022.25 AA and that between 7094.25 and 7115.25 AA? 6.35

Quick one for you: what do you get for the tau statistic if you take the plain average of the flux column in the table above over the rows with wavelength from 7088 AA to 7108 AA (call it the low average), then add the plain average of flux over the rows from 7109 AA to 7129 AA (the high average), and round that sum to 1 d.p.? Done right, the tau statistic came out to 27.4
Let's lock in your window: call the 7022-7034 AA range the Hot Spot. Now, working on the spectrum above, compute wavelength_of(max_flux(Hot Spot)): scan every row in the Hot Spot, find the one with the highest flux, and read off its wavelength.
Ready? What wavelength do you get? 7033.5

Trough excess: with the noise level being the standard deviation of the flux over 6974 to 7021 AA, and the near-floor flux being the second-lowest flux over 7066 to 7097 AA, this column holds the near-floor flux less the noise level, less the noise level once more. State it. 11.5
